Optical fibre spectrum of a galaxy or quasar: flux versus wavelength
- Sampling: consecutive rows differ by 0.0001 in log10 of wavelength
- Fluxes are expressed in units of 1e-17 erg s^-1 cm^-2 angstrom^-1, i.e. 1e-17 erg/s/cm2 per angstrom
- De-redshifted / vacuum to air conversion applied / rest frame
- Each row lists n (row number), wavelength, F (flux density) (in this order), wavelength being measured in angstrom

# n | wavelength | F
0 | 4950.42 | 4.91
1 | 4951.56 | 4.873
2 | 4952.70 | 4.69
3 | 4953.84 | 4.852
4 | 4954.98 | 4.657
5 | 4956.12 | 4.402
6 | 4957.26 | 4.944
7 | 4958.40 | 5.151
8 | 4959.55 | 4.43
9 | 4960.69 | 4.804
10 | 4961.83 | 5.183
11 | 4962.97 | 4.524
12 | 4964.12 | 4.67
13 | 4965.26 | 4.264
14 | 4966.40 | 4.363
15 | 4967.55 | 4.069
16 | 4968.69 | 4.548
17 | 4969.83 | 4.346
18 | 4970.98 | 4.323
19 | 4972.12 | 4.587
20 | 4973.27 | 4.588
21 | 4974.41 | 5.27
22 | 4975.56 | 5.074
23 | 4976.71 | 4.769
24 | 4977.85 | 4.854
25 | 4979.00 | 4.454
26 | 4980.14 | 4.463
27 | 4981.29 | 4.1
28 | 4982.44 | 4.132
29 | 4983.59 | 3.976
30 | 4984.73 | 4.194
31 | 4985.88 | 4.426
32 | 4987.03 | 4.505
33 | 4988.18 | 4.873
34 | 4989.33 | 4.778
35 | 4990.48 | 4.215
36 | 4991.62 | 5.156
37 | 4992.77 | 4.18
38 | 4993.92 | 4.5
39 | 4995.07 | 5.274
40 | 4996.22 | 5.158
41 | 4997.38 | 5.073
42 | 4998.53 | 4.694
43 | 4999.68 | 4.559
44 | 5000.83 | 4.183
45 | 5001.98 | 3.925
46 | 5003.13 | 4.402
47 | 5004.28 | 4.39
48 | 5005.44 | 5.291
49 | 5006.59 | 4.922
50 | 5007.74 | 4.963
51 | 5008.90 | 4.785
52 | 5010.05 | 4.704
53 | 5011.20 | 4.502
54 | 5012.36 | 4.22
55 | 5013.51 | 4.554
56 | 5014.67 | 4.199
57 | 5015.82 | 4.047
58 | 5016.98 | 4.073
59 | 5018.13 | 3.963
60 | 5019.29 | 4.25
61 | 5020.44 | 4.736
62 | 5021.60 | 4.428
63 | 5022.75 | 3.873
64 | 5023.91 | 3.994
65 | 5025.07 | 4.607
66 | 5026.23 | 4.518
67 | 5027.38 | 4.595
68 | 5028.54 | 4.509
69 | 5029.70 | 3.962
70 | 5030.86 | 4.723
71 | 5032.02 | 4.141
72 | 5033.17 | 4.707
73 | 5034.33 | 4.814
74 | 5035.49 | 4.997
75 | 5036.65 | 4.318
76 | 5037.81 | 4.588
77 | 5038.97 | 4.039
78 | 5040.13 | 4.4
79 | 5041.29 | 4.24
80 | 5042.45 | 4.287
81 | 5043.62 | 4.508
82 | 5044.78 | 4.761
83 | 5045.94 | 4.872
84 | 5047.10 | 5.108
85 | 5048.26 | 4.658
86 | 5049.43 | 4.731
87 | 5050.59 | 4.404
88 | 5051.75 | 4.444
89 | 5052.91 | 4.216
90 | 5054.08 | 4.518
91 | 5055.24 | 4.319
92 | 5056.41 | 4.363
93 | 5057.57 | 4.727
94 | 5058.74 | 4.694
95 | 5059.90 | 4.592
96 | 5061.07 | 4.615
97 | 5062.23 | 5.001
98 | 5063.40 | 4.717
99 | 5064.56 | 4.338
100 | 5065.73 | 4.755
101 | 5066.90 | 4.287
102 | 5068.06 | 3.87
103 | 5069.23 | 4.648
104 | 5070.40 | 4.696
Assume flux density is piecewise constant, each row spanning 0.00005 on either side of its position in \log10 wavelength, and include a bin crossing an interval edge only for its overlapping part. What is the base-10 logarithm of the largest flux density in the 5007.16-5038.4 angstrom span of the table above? 0.699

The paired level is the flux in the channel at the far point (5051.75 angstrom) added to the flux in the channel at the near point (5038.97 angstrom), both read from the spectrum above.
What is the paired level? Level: 8.5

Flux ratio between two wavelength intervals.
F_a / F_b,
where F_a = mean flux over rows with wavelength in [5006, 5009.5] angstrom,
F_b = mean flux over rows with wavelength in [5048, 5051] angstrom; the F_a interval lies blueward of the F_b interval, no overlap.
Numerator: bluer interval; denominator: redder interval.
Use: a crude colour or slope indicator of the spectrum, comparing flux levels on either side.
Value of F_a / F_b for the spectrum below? 1.06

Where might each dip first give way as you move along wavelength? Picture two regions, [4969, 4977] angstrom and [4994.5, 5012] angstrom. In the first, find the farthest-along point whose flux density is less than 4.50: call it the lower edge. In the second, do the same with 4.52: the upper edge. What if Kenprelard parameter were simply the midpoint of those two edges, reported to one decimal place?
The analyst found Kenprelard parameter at 4991.1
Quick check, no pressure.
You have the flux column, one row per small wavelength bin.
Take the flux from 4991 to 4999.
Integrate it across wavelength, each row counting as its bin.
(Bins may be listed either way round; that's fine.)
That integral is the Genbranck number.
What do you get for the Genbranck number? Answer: 39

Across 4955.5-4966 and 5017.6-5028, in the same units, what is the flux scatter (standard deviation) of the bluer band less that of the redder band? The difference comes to 0.013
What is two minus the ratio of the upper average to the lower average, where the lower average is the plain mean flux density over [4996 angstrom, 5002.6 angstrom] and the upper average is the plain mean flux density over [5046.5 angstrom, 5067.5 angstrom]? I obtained 1.00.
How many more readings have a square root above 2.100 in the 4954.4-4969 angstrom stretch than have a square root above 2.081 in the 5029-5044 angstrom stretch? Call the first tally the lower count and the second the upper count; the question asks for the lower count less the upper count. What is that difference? 2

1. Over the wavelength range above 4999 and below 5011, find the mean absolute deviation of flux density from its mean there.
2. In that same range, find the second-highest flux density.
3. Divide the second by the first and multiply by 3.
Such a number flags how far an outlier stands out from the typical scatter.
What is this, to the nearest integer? 46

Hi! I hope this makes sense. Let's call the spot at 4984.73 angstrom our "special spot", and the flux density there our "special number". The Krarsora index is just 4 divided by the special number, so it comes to 0.954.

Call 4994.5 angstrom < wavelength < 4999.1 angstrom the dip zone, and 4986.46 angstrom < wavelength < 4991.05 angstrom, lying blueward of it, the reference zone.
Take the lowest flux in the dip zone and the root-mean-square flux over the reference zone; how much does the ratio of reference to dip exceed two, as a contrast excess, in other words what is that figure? -1.02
